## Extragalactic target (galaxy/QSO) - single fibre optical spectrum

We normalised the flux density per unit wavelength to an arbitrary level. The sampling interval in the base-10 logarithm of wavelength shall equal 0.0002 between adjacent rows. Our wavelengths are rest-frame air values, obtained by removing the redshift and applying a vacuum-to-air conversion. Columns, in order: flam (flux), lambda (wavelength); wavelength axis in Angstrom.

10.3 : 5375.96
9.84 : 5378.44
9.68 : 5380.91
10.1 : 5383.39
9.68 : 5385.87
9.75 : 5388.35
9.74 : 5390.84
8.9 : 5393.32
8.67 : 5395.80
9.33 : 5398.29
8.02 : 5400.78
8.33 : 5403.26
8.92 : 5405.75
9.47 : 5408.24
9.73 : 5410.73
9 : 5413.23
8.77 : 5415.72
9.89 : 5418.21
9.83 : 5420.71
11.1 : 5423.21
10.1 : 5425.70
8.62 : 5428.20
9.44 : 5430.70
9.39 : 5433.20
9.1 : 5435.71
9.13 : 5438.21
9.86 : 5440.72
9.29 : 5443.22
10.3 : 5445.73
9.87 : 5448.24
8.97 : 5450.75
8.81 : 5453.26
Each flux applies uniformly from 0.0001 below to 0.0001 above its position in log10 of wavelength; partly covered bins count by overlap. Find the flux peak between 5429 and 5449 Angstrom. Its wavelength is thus 5445.73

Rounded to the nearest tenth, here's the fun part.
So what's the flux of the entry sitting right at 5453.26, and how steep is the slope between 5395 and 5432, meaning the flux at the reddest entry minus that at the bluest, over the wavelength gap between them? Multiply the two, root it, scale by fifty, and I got 22.0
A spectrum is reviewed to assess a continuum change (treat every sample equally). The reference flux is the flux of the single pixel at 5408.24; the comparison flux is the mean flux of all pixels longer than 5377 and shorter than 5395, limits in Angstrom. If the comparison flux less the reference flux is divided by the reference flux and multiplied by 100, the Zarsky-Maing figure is 2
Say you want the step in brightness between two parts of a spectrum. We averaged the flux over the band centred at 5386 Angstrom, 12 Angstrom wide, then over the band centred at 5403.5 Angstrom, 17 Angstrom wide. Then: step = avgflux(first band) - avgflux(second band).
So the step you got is 0.9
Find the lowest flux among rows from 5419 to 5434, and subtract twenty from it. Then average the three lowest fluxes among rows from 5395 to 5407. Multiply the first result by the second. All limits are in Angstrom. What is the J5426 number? -95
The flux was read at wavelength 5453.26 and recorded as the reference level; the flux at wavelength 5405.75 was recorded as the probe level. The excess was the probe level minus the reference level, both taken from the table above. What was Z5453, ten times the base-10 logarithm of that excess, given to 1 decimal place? -9.6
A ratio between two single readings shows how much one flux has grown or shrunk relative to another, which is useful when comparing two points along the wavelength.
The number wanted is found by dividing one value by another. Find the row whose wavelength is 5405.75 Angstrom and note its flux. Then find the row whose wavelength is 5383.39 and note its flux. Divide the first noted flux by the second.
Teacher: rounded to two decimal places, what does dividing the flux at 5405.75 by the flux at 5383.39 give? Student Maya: 0.88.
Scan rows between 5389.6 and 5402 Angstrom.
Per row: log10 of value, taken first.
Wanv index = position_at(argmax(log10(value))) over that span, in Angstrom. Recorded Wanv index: 5390.84 Angstrom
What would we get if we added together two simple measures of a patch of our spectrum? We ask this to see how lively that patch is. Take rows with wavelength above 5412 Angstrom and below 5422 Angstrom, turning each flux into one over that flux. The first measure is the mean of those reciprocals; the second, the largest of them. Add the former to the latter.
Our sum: 0.221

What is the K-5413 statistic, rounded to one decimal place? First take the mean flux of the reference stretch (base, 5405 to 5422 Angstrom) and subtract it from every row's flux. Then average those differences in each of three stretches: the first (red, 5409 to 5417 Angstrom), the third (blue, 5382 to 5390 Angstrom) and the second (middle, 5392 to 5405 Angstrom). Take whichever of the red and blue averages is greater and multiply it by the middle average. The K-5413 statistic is -0.3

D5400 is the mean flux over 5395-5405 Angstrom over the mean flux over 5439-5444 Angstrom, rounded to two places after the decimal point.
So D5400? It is 0.90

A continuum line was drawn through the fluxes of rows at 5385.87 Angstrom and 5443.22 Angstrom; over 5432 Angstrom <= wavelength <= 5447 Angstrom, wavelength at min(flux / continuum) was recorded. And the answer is 5435.71 Angstrom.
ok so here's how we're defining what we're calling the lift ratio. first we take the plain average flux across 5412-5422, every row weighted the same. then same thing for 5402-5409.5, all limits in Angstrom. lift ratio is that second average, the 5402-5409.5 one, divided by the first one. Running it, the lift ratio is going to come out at 0.950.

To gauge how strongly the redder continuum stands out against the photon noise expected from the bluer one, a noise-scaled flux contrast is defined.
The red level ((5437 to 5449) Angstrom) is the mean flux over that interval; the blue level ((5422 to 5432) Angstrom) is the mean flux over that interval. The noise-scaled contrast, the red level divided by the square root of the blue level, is 3.09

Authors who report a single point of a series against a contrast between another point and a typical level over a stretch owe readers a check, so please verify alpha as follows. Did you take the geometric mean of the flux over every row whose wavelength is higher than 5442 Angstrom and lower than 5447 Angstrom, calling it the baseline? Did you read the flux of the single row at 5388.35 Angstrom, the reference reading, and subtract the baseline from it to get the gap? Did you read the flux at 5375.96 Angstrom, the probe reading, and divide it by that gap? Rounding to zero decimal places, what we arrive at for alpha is -322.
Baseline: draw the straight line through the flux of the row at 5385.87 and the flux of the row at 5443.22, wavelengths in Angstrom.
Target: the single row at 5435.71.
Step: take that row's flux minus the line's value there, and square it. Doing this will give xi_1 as 0.1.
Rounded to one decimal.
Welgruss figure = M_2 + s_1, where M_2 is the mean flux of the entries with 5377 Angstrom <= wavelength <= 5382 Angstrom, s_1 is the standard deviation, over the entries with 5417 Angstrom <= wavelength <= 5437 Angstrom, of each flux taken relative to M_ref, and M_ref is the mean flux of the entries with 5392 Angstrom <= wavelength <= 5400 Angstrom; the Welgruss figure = 10.5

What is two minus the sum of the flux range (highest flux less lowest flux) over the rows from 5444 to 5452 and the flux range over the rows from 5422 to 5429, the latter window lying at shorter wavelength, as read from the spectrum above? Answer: -1.8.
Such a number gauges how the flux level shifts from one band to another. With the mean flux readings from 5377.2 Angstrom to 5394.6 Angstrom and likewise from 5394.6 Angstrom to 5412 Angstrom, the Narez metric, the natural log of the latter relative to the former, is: -0.08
